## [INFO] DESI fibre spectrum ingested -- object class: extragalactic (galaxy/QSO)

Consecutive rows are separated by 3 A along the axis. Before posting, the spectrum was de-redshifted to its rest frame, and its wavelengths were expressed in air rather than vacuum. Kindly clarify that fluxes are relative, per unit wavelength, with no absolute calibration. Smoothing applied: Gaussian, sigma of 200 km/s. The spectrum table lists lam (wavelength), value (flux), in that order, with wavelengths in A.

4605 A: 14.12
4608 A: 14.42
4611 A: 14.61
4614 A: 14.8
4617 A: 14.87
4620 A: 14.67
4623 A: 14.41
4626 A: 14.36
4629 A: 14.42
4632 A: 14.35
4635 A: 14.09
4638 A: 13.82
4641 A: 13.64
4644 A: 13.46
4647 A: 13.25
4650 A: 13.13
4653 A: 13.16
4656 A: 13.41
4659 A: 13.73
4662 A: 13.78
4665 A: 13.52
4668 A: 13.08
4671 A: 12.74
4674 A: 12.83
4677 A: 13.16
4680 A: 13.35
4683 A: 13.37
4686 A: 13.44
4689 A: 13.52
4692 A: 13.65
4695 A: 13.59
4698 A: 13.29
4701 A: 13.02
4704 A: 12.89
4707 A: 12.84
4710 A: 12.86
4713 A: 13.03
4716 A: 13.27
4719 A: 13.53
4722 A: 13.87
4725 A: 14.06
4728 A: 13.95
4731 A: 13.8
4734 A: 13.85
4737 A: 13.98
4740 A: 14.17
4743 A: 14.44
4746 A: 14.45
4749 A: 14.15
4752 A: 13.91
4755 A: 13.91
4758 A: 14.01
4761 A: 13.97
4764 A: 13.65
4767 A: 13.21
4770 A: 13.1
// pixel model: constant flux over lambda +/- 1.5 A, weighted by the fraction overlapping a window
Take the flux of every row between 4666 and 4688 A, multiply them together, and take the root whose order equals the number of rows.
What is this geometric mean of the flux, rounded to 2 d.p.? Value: 13.14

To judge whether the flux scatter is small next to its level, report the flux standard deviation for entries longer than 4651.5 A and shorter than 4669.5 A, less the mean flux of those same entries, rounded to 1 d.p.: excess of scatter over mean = -13.2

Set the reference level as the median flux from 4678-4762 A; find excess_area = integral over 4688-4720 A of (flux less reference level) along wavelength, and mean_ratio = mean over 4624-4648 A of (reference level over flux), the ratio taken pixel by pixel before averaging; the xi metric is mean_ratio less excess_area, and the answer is 17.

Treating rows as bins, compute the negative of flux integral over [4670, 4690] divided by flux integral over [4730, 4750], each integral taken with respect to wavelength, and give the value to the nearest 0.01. -0.93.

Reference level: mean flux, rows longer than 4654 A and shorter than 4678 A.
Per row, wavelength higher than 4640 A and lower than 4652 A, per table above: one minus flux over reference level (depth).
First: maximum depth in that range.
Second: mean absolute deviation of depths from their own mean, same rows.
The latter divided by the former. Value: 1.2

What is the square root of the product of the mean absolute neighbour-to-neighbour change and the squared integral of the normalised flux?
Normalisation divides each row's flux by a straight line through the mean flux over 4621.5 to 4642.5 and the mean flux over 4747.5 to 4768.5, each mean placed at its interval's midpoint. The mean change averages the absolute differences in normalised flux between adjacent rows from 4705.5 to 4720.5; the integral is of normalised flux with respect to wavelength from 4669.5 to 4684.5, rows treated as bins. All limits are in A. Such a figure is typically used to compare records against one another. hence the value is 1.59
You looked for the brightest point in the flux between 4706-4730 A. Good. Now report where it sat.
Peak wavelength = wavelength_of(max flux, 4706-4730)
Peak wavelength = 4725 A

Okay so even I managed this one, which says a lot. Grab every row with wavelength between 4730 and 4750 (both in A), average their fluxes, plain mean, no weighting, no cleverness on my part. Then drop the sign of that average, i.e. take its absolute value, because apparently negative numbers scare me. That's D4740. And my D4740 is 14.1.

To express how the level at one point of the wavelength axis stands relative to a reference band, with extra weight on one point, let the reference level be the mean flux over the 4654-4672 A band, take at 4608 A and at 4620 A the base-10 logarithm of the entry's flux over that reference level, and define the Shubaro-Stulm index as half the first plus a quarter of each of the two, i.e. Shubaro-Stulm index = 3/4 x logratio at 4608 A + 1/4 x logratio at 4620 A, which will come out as 0.034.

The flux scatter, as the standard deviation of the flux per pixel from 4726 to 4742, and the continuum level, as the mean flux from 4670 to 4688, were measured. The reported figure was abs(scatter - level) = 13.0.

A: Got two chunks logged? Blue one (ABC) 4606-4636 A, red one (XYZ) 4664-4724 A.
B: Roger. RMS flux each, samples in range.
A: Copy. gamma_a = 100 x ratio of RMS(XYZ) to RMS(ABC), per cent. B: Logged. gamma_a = 91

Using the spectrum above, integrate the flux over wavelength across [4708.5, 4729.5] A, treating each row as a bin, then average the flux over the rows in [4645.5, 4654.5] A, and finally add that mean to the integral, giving 297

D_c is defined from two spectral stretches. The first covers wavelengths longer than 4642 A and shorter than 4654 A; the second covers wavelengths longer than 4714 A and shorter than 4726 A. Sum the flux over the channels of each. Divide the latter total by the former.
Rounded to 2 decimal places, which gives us 1.03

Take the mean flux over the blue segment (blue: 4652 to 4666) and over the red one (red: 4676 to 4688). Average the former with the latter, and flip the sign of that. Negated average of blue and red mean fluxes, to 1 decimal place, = -13.4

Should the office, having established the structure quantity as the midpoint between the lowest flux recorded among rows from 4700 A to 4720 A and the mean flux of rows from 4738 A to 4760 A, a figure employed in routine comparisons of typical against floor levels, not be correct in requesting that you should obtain 13.5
